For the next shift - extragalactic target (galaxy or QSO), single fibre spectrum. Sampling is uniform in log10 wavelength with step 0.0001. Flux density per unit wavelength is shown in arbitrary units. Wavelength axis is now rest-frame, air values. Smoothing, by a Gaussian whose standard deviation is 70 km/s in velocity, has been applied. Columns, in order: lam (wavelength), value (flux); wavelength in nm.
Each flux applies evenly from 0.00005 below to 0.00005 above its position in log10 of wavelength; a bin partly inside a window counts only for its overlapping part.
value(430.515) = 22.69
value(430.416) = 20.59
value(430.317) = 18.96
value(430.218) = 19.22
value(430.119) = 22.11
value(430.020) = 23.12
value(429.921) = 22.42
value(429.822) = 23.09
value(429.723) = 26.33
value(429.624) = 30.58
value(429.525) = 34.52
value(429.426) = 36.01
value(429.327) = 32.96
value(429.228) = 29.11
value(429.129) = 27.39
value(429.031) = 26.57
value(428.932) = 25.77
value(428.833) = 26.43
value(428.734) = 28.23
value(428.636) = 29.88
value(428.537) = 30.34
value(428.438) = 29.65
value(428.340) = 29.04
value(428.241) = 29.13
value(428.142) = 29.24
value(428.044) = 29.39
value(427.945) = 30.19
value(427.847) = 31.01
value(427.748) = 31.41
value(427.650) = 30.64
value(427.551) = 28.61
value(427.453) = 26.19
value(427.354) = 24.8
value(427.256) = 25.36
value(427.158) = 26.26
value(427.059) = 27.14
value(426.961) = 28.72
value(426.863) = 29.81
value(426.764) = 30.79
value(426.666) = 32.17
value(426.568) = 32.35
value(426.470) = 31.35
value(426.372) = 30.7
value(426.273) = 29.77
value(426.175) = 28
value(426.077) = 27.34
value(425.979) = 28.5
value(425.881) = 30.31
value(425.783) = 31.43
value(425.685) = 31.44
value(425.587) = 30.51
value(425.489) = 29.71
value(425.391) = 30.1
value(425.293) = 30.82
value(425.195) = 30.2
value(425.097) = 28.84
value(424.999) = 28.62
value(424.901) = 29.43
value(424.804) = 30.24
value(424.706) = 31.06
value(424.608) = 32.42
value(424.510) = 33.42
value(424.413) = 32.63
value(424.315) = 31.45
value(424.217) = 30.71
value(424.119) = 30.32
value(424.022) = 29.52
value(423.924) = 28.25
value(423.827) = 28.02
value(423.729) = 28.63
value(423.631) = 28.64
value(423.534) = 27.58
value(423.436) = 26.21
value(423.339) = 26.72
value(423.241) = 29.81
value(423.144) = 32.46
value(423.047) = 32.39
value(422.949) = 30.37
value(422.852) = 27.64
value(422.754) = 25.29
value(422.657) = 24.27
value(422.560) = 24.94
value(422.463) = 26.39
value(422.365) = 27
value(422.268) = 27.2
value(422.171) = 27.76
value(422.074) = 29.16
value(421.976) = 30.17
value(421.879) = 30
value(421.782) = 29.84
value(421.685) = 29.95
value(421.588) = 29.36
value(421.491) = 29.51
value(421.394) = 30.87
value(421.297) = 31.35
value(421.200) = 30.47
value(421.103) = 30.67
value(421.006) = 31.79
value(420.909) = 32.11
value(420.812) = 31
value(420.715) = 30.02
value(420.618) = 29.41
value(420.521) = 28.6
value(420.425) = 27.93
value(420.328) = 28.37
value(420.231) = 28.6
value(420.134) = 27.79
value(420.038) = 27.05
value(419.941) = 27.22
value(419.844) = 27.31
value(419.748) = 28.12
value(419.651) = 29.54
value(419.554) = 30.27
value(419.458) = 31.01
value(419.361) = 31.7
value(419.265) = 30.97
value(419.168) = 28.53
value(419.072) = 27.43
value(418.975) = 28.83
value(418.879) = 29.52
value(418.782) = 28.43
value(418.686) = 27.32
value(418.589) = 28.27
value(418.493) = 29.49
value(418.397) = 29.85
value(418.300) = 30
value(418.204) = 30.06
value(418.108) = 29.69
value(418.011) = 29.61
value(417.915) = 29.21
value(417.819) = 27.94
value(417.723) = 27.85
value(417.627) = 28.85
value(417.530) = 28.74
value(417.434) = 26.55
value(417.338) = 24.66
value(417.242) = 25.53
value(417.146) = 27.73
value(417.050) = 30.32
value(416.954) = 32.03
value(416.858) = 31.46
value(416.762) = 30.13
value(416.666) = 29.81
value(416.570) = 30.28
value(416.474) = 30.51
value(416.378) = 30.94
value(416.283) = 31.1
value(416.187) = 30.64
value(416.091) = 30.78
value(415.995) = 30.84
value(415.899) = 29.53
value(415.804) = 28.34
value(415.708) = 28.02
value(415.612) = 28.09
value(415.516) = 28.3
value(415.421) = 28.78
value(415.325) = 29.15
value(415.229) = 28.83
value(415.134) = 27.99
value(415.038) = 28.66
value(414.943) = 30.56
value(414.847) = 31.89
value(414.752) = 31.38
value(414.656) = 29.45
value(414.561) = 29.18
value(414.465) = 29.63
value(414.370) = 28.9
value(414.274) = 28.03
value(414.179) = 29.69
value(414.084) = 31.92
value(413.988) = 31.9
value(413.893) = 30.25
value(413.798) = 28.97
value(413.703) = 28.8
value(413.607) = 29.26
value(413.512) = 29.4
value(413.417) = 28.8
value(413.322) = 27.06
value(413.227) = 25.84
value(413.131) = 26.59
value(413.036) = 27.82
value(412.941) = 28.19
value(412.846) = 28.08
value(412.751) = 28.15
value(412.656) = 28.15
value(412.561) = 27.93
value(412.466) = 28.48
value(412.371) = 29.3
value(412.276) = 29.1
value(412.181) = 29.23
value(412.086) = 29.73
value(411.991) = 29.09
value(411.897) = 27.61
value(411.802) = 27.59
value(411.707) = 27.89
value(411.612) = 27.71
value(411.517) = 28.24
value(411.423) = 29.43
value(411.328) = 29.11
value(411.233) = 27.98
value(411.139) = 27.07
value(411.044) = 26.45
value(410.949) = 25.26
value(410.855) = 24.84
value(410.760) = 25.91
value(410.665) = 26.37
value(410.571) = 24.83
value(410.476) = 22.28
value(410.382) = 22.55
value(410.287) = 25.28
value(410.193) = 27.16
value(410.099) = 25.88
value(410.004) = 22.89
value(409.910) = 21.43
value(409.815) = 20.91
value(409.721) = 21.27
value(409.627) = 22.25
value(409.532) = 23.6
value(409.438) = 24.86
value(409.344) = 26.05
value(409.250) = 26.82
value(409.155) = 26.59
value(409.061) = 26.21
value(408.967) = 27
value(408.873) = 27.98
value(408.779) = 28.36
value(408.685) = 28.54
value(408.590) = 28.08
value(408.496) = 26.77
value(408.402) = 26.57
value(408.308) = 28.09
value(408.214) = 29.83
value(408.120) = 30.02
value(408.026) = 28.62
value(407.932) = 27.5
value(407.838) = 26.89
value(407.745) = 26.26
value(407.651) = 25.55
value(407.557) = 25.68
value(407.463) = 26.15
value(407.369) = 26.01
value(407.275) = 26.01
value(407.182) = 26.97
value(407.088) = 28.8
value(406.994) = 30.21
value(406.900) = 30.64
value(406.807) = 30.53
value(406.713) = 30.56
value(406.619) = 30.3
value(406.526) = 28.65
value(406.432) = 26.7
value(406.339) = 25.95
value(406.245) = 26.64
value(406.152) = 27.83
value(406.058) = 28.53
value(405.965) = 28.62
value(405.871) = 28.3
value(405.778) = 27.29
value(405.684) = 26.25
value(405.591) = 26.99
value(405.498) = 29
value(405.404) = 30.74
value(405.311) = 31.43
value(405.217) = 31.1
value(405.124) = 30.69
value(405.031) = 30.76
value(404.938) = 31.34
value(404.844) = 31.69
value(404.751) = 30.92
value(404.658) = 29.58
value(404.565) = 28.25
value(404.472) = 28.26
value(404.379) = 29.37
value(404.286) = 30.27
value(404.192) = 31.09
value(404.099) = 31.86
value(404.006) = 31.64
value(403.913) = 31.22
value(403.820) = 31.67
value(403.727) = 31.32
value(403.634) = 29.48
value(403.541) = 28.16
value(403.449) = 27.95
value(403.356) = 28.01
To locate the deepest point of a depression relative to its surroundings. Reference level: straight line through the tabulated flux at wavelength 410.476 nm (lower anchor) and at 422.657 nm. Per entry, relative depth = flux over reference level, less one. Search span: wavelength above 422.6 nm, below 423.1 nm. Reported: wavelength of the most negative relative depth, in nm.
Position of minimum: 422.657 nm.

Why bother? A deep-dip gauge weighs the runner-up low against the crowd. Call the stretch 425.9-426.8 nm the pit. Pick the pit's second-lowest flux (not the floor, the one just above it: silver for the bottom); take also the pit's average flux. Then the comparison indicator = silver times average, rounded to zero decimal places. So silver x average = 843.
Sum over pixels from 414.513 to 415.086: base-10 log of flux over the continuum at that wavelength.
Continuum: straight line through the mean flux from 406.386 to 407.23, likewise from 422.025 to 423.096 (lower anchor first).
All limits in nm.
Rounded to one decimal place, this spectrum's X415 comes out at 0.2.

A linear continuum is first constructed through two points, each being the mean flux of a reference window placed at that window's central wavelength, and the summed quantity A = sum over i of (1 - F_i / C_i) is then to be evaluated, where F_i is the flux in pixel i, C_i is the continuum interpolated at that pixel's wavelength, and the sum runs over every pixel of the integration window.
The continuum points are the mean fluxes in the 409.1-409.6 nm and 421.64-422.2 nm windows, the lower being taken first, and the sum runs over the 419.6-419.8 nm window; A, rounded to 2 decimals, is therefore 0.00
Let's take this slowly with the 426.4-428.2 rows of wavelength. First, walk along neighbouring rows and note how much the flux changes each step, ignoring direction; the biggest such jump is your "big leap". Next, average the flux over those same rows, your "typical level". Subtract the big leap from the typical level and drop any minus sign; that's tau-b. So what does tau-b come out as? 26.8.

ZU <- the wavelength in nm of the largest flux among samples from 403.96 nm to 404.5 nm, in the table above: 404.099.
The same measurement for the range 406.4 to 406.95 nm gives 406.900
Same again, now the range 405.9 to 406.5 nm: 405.965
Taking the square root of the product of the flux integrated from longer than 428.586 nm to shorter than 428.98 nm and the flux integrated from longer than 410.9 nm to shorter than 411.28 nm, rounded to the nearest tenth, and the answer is 10.5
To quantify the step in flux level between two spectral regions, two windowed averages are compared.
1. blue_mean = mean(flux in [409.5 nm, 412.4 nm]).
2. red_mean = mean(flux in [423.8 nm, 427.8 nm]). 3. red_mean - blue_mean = 4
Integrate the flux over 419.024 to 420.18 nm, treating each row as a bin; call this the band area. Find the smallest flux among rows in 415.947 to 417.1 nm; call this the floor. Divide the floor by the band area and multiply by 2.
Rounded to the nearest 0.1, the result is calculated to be 1.8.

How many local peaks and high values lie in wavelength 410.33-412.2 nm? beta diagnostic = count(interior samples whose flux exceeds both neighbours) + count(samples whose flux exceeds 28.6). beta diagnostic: 9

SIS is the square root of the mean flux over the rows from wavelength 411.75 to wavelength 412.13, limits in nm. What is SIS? 5.34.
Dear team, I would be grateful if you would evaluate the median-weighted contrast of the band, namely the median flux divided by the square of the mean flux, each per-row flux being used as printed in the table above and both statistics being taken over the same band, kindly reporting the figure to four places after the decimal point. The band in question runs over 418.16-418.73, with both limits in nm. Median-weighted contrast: 0.0349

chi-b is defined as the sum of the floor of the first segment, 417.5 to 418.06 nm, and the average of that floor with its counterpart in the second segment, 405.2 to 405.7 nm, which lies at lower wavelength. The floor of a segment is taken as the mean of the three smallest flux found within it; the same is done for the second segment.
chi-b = 56.0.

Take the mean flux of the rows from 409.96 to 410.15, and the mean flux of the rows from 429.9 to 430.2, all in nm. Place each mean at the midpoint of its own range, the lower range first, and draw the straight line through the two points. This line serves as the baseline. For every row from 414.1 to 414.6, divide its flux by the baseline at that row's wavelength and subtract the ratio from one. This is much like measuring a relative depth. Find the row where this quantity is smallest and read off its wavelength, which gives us 414.179 nm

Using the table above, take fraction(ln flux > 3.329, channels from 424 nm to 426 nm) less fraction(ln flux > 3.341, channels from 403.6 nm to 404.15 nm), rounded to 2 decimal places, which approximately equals 0.00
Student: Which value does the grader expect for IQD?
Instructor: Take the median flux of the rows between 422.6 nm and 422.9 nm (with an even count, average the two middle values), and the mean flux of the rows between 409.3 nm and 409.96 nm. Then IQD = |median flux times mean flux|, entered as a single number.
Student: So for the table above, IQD 579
